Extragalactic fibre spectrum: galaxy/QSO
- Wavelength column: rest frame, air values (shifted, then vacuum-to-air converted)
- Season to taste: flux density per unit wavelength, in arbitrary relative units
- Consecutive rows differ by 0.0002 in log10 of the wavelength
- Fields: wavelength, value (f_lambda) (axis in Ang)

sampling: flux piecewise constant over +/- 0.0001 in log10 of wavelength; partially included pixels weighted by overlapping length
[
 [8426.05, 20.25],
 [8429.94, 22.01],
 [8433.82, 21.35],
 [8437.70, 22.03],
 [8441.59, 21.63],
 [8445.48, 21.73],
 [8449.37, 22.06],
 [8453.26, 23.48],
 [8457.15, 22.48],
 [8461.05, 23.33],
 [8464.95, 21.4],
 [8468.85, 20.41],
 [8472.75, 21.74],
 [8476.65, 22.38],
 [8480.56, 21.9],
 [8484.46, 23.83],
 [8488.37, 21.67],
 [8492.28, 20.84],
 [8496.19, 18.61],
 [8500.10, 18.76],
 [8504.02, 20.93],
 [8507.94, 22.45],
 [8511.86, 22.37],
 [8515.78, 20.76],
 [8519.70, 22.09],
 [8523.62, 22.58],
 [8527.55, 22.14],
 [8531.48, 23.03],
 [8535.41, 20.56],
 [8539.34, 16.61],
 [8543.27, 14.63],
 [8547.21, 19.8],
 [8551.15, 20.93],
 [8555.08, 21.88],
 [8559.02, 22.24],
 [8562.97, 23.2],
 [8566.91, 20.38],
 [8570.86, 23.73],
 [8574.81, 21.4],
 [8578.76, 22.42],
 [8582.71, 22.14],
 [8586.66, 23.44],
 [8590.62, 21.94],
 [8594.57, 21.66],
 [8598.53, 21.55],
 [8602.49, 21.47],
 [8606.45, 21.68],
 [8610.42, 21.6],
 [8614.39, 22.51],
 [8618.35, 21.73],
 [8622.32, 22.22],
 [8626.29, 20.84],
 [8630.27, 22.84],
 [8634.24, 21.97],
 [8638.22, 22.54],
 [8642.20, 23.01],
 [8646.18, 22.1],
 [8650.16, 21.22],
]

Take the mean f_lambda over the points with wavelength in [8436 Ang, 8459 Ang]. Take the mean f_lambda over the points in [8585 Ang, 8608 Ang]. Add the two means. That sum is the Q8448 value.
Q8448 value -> 44.2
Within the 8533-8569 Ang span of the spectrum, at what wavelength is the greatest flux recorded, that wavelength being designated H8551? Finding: 8562.97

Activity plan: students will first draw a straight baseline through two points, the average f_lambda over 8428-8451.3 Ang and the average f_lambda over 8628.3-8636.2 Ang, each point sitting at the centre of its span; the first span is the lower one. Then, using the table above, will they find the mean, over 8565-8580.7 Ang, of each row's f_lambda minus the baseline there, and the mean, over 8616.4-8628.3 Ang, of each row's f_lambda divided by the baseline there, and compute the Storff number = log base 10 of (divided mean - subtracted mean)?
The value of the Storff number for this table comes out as 0.08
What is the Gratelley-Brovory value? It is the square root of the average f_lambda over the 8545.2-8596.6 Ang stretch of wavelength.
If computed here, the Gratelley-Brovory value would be 4.68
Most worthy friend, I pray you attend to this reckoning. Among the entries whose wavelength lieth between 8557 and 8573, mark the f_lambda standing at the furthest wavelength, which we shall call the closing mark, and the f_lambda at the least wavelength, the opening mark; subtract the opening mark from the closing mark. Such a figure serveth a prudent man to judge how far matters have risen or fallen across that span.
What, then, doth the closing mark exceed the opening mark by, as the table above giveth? 1.5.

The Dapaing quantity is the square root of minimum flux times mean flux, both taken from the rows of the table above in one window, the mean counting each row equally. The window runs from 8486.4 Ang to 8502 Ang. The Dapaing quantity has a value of 19.3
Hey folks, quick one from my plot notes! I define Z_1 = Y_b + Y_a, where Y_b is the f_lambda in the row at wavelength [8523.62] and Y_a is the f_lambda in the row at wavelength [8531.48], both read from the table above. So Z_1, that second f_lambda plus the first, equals 45.6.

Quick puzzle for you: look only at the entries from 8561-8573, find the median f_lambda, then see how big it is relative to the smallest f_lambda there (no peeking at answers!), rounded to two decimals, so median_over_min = 1.14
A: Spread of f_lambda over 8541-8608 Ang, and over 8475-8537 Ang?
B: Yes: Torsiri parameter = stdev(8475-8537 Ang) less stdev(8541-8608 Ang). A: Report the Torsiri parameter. -0.6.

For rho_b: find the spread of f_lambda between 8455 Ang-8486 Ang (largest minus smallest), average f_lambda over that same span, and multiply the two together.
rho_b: 76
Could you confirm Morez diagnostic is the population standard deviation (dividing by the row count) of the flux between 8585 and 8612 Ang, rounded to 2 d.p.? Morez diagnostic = 0.64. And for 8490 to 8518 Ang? 1.42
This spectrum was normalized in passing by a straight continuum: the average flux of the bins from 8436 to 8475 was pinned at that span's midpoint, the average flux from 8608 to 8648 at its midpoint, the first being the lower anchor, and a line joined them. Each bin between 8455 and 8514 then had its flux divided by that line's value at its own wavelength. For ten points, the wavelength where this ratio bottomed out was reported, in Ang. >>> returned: 8496.19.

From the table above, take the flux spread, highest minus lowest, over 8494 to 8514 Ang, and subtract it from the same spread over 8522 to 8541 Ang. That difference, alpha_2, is 2.6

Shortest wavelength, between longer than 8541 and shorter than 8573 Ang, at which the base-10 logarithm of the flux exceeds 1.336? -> 8555.08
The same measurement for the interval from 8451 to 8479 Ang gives 8453.26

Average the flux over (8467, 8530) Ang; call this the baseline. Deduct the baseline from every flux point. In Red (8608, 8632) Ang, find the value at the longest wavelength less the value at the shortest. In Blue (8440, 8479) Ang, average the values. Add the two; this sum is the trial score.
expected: 1.8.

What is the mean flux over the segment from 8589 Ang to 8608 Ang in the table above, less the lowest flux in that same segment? 0.2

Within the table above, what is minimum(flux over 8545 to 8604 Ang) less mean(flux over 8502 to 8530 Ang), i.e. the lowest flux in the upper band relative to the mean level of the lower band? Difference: -2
